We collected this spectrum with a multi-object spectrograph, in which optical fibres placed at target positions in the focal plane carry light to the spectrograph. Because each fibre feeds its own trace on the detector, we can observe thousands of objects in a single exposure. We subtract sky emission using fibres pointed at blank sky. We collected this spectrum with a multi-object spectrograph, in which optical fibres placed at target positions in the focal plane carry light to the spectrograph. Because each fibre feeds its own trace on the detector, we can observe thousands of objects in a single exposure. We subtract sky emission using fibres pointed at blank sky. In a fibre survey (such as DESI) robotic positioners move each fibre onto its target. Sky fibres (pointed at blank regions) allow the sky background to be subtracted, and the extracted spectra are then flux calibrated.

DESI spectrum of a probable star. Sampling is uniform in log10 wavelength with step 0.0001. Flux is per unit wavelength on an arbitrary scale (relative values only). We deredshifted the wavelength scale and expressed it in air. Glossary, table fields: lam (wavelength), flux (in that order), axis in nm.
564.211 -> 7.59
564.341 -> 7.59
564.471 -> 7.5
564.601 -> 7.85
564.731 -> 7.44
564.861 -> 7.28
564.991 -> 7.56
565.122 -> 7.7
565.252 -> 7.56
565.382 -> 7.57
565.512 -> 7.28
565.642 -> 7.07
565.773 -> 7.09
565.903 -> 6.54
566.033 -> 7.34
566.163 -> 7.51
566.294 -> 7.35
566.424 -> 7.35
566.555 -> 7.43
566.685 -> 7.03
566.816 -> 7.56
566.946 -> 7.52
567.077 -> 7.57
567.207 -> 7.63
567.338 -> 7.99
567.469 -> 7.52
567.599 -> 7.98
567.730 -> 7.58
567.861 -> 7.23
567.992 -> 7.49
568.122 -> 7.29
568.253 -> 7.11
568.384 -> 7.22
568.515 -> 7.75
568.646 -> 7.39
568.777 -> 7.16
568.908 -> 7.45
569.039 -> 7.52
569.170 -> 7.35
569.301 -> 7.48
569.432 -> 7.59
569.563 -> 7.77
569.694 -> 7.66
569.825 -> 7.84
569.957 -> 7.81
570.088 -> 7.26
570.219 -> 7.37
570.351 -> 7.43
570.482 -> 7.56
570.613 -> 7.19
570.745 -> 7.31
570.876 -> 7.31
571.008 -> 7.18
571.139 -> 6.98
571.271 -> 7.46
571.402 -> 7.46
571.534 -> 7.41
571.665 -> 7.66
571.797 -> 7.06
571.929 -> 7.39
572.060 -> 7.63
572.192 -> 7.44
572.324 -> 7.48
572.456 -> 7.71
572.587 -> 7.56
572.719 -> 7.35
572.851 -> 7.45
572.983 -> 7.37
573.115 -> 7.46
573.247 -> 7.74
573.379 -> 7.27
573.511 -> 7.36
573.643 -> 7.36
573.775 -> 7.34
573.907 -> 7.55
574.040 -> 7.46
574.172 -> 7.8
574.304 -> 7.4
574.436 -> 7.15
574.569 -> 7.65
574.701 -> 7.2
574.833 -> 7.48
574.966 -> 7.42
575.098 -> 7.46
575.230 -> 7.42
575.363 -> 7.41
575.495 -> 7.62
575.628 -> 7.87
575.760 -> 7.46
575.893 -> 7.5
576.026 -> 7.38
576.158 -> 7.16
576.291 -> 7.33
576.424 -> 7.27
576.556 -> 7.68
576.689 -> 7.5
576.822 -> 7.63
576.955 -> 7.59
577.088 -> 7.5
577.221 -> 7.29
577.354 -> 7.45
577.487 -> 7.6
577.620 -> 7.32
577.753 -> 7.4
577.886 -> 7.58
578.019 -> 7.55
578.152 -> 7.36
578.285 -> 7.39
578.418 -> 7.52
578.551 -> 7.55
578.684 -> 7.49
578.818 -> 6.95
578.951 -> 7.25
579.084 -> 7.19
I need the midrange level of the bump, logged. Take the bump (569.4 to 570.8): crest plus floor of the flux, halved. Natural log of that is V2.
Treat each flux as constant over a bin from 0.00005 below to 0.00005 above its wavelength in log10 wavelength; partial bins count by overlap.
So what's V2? 2.017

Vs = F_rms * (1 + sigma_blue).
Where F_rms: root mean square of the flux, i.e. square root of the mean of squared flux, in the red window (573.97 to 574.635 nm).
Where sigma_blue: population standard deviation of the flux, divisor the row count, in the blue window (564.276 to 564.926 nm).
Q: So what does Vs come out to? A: 8.9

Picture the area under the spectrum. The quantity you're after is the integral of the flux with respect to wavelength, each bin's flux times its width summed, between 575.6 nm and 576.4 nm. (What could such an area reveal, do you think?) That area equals 5.9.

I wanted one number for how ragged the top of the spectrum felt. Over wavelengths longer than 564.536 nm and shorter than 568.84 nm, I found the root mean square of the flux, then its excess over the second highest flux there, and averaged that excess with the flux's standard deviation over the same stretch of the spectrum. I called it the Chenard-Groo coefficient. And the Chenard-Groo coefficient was -0.13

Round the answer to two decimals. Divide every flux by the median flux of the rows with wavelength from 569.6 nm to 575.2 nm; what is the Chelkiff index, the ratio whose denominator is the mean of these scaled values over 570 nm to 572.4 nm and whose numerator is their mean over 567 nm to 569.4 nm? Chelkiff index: 1.02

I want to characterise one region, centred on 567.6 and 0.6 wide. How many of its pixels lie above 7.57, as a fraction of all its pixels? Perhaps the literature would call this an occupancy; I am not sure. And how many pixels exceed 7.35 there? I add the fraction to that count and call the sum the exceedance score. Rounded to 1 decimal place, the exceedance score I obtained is 4.6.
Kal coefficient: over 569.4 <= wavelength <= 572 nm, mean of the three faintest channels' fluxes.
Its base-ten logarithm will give 0.850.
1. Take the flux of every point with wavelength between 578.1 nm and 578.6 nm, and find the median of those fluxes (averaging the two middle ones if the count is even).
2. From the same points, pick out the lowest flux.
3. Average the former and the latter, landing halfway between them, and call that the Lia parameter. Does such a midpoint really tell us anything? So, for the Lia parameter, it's 7.41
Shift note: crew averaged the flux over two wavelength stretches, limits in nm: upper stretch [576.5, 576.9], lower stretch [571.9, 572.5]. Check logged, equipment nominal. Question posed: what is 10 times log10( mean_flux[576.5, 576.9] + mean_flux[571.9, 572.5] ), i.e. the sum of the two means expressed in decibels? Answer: 11.80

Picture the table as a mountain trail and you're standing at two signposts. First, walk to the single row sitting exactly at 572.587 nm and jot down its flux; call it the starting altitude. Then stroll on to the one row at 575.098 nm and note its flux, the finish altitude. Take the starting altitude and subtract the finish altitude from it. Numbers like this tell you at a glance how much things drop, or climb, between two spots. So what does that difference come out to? 0.10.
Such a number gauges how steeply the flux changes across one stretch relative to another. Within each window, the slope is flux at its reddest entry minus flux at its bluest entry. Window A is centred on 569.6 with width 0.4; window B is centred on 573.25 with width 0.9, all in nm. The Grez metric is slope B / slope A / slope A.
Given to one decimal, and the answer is -18.4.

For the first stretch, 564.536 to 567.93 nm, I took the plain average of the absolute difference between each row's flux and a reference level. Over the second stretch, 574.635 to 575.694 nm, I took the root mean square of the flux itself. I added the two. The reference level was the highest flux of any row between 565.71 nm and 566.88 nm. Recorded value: 7.71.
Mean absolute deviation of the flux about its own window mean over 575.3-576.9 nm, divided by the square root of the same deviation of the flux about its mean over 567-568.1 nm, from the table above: 0.349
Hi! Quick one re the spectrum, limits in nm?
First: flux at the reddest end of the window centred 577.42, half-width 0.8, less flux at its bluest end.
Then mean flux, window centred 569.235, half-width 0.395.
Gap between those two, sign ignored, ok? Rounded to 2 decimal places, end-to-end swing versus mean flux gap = 7.67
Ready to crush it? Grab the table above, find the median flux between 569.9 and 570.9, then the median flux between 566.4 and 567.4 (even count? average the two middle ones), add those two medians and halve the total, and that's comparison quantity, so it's 7.440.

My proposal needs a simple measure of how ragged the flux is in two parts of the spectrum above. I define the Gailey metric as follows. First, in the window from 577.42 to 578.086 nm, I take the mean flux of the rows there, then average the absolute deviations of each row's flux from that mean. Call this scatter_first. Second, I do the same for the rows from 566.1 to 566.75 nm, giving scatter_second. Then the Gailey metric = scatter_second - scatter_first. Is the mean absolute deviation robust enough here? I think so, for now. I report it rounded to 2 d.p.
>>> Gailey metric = 0.02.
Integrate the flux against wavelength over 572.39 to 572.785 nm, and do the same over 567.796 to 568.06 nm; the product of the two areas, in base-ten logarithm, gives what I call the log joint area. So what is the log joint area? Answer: 0.76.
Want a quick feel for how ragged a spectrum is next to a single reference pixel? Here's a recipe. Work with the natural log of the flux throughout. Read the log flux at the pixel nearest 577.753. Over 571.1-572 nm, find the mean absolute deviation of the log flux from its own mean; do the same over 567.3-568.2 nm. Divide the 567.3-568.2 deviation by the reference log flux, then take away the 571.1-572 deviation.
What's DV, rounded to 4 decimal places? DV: -0.0107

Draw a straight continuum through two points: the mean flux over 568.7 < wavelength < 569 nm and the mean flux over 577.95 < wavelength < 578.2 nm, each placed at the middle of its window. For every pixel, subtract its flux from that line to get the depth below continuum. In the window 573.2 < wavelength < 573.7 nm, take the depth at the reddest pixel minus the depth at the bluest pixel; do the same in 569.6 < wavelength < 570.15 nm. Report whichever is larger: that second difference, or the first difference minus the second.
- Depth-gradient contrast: 0.41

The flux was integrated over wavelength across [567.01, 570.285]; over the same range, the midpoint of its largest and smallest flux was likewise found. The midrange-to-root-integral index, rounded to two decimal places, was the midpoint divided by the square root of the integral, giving 1.52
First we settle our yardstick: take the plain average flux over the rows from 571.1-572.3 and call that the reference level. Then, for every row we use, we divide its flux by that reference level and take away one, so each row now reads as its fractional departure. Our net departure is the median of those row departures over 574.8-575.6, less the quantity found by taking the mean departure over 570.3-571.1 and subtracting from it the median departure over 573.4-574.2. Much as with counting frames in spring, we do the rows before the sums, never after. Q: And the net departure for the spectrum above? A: 0.018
